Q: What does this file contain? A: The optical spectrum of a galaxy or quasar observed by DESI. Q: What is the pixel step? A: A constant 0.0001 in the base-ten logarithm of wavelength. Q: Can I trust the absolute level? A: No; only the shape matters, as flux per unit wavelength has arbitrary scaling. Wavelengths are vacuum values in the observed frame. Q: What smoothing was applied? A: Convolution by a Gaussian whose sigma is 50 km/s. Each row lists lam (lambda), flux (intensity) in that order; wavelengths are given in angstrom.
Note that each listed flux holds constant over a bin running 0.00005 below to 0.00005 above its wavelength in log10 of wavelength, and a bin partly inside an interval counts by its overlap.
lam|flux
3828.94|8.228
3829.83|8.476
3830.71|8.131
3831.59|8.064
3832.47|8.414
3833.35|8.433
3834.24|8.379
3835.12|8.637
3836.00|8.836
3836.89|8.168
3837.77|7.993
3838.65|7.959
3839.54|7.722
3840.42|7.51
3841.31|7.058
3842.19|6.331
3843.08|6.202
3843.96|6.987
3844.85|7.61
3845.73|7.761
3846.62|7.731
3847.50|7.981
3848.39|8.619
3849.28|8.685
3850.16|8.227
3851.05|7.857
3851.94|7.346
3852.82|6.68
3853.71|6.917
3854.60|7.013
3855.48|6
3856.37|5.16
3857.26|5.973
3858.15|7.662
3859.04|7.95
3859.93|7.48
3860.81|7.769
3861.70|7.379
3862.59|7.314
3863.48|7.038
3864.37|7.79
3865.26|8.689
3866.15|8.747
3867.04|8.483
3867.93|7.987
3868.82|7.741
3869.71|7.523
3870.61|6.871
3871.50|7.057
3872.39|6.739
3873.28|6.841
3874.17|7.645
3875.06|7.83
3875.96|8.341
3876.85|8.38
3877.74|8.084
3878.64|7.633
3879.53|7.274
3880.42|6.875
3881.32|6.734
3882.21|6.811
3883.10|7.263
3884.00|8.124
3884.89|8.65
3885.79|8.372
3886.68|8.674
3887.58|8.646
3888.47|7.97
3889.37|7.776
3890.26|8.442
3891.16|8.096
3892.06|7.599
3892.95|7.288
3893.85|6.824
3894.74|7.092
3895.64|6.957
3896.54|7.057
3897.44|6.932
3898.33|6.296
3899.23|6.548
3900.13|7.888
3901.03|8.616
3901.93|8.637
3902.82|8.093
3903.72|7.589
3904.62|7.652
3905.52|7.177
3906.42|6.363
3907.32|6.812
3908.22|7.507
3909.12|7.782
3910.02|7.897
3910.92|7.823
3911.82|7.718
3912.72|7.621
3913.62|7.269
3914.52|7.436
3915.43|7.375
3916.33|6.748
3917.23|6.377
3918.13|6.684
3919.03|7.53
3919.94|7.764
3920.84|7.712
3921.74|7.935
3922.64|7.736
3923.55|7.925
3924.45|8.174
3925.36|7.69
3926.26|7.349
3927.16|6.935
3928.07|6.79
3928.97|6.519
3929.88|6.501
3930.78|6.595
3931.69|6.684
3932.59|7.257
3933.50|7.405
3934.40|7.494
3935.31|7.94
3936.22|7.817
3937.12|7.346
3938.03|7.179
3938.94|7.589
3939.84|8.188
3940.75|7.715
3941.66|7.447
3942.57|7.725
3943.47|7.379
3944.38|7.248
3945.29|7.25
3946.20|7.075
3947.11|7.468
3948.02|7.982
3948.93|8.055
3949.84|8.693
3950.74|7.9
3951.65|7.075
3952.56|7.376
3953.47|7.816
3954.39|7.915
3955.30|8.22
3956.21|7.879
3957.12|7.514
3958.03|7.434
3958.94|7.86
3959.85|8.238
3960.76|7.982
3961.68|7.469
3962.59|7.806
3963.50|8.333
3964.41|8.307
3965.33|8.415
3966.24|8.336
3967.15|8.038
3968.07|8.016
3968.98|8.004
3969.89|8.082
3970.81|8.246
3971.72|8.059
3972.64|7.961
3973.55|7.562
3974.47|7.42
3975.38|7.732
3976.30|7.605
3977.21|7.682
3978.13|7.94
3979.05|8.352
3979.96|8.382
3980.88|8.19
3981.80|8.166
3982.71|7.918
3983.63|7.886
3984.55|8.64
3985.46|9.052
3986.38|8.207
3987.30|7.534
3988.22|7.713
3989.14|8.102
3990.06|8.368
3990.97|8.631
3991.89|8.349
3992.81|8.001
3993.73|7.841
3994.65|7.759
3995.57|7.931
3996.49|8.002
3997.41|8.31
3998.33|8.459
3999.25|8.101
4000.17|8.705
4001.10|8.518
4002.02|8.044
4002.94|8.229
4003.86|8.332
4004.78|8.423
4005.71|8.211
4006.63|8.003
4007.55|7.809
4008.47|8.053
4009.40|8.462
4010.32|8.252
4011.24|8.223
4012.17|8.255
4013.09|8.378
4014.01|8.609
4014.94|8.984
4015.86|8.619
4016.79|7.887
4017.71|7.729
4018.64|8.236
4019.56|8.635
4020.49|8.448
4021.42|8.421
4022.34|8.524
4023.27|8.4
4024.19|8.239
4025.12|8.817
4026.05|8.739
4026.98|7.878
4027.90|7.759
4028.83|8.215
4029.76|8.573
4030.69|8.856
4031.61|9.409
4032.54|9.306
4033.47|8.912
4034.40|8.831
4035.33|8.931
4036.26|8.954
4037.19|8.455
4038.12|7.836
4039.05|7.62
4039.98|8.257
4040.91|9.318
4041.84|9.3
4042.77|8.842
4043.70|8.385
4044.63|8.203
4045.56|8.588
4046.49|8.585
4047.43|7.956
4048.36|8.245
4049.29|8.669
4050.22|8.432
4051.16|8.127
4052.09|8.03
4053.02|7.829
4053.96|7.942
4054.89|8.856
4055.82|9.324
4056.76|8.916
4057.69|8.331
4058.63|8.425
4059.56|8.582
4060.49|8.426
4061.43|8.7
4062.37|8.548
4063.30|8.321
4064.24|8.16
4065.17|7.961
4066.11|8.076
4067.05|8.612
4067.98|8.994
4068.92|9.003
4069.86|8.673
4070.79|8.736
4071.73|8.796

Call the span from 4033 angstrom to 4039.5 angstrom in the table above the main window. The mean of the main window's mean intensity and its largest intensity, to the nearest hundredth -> 8.73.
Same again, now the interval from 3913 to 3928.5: 7.78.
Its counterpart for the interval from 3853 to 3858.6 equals 7.06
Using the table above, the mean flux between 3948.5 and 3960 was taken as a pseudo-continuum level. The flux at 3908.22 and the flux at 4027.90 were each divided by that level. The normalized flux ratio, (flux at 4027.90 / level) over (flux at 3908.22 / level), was 1.03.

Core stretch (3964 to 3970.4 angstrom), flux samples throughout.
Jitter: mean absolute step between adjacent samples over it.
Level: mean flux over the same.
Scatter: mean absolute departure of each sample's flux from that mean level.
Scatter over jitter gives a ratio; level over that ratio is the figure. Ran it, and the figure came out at 5.2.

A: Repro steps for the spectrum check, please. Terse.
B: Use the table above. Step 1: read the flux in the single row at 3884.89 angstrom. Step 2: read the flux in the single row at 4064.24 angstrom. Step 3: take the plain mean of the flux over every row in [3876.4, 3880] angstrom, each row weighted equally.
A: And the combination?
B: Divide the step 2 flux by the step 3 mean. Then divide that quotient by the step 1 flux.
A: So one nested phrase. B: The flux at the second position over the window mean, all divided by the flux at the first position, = 0.120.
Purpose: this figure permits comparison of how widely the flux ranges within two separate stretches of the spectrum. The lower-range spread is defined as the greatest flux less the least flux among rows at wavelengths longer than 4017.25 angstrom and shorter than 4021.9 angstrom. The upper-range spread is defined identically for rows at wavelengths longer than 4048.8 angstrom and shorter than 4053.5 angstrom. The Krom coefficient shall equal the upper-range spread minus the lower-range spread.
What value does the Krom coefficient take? -0.1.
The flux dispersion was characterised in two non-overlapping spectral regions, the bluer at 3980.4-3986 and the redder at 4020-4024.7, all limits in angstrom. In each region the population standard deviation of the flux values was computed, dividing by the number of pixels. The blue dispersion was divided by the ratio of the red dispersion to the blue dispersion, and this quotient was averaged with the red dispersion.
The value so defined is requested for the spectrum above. 1.0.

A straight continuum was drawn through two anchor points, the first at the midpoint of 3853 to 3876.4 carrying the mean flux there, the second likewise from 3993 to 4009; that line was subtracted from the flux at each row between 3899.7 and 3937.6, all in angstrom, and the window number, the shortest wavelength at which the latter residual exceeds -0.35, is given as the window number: 3900.13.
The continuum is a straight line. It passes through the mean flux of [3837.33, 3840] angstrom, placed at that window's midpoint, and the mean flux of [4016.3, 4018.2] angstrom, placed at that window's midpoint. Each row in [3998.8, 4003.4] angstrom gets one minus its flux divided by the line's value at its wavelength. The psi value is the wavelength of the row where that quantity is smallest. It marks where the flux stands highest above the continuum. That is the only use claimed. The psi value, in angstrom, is 4000.17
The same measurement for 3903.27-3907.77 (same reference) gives 3904.62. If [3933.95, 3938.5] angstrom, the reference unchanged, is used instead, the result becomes 3935.31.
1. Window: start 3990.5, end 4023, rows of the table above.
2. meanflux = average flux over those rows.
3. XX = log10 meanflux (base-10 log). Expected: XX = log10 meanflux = 0.92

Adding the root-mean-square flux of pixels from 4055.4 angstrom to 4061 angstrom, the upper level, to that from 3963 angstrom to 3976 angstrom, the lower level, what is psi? 16.7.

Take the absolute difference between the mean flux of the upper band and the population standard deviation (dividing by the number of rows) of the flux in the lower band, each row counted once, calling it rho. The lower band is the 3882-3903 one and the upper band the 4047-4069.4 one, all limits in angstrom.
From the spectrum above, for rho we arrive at 7.69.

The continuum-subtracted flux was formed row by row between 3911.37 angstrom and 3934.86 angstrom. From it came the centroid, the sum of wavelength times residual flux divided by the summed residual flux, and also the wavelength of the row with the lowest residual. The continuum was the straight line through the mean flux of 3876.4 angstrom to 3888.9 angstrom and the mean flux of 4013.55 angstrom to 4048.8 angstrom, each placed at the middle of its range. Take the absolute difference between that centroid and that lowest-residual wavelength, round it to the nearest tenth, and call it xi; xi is 7.3 angstrom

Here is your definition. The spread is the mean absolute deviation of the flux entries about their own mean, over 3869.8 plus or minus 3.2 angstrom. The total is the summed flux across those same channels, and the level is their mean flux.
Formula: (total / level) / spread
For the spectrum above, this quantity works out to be 14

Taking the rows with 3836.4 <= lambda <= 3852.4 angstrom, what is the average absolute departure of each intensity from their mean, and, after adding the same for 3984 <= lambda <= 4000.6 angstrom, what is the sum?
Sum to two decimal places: 0.82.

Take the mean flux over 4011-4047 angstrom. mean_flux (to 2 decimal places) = 8.52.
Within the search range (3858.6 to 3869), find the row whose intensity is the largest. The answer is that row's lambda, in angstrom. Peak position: 3866.15 angstrom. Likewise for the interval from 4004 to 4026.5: 4014.94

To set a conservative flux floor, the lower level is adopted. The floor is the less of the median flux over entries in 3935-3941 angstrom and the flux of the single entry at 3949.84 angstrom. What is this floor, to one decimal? 7.7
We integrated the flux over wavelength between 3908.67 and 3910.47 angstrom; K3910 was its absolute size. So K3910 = 14.1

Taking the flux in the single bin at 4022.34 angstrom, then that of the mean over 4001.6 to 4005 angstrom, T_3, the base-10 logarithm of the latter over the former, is -0.014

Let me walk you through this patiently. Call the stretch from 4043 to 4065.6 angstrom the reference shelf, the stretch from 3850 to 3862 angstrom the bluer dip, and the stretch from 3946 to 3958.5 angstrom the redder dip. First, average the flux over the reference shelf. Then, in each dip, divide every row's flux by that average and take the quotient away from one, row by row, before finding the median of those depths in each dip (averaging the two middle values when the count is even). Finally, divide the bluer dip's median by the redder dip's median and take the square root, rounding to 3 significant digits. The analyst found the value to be 1.37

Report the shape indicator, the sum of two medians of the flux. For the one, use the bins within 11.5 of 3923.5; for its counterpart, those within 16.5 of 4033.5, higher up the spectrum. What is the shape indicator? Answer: 15.9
